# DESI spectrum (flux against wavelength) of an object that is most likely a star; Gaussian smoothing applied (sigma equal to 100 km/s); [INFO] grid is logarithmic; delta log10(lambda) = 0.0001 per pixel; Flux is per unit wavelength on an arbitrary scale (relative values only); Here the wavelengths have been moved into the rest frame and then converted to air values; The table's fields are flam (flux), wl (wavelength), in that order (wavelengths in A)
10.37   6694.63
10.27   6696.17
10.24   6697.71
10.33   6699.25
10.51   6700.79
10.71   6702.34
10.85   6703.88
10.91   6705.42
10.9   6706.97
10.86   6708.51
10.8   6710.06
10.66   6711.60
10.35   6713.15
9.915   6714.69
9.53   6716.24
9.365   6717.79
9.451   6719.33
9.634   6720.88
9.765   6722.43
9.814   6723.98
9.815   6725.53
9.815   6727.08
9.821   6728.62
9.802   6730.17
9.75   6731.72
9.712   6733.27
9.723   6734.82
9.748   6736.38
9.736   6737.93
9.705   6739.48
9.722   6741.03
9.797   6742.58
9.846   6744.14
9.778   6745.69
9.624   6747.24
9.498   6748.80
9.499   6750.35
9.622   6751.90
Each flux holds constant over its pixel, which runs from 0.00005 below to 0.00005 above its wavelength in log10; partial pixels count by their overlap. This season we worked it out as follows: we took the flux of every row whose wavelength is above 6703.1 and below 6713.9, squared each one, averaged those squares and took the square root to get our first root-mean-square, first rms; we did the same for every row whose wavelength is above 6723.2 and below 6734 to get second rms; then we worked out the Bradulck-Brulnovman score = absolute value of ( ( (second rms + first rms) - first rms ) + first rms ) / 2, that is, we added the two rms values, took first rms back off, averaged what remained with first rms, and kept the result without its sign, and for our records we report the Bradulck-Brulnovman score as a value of 10.3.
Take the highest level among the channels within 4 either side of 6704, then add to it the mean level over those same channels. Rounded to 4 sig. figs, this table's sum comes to 21.69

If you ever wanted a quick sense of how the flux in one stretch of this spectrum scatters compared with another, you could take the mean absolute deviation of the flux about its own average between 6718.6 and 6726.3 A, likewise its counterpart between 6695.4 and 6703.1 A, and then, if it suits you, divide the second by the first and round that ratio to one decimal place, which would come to 1.3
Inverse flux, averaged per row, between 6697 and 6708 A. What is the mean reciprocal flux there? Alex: 0.094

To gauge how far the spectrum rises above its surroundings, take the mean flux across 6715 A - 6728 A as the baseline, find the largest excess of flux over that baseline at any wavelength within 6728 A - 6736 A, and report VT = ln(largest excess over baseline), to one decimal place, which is -1.8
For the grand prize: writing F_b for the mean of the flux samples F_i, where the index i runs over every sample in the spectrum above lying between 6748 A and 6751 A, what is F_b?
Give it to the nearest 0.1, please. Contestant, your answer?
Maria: 9.5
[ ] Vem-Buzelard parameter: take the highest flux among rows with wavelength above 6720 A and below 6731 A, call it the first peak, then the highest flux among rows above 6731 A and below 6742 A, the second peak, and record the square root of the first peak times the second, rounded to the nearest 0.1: 9.8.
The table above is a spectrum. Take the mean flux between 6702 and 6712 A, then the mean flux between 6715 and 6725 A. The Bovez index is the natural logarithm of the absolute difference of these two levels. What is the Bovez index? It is 0.20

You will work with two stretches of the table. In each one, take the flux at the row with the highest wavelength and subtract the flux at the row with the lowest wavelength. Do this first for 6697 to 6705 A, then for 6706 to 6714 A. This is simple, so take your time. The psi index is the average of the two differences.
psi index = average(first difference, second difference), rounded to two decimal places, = 0.03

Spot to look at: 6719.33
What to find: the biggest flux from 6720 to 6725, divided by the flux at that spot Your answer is 1.04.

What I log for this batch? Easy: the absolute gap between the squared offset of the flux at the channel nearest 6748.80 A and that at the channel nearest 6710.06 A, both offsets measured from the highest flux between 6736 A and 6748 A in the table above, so 0.8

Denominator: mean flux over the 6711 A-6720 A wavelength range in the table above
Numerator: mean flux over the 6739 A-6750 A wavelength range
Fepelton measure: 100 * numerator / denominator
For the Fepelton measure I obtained 98.3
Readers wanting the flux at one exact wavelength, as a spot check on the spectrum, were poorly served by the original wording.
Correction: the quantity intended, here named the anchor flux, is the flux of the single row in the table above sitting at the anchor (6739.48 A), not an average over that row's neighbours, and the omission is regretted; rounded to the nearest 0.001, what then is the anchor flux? 9.705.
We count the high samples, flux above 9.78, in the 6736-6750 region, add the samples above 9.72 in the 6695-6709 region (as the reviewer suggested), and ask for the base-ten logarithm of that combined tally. 1.04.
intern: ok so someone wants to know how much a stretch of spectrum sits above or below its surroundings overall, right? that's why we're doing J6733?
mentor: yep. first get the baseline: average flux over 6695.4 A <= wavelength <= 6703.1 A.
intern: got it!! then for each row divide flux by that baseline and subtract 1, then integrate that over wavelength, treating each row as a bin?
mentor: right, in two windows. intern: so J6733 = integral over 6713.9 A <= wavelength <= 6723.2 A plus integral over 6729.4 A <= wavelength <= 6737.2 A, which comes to -1.21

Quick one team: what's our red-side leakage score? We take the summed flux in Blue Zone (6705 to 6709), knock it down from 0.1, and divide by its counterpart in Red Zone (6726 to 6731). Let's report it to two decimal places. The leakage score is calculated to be -1.11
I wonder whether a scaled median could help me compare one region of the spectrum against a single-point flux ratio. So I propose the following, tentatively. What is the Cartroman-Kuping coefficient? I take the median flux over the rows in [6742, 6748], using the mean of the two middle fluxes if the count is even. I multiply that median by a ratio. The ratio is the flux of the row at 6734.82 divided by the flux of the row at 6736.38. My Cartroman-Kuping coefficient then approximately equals 9.8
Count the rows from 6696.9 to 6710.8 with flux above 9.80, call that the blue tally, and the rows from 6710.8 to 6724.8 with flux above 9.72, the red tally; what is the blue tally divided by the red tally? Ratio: 1.8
